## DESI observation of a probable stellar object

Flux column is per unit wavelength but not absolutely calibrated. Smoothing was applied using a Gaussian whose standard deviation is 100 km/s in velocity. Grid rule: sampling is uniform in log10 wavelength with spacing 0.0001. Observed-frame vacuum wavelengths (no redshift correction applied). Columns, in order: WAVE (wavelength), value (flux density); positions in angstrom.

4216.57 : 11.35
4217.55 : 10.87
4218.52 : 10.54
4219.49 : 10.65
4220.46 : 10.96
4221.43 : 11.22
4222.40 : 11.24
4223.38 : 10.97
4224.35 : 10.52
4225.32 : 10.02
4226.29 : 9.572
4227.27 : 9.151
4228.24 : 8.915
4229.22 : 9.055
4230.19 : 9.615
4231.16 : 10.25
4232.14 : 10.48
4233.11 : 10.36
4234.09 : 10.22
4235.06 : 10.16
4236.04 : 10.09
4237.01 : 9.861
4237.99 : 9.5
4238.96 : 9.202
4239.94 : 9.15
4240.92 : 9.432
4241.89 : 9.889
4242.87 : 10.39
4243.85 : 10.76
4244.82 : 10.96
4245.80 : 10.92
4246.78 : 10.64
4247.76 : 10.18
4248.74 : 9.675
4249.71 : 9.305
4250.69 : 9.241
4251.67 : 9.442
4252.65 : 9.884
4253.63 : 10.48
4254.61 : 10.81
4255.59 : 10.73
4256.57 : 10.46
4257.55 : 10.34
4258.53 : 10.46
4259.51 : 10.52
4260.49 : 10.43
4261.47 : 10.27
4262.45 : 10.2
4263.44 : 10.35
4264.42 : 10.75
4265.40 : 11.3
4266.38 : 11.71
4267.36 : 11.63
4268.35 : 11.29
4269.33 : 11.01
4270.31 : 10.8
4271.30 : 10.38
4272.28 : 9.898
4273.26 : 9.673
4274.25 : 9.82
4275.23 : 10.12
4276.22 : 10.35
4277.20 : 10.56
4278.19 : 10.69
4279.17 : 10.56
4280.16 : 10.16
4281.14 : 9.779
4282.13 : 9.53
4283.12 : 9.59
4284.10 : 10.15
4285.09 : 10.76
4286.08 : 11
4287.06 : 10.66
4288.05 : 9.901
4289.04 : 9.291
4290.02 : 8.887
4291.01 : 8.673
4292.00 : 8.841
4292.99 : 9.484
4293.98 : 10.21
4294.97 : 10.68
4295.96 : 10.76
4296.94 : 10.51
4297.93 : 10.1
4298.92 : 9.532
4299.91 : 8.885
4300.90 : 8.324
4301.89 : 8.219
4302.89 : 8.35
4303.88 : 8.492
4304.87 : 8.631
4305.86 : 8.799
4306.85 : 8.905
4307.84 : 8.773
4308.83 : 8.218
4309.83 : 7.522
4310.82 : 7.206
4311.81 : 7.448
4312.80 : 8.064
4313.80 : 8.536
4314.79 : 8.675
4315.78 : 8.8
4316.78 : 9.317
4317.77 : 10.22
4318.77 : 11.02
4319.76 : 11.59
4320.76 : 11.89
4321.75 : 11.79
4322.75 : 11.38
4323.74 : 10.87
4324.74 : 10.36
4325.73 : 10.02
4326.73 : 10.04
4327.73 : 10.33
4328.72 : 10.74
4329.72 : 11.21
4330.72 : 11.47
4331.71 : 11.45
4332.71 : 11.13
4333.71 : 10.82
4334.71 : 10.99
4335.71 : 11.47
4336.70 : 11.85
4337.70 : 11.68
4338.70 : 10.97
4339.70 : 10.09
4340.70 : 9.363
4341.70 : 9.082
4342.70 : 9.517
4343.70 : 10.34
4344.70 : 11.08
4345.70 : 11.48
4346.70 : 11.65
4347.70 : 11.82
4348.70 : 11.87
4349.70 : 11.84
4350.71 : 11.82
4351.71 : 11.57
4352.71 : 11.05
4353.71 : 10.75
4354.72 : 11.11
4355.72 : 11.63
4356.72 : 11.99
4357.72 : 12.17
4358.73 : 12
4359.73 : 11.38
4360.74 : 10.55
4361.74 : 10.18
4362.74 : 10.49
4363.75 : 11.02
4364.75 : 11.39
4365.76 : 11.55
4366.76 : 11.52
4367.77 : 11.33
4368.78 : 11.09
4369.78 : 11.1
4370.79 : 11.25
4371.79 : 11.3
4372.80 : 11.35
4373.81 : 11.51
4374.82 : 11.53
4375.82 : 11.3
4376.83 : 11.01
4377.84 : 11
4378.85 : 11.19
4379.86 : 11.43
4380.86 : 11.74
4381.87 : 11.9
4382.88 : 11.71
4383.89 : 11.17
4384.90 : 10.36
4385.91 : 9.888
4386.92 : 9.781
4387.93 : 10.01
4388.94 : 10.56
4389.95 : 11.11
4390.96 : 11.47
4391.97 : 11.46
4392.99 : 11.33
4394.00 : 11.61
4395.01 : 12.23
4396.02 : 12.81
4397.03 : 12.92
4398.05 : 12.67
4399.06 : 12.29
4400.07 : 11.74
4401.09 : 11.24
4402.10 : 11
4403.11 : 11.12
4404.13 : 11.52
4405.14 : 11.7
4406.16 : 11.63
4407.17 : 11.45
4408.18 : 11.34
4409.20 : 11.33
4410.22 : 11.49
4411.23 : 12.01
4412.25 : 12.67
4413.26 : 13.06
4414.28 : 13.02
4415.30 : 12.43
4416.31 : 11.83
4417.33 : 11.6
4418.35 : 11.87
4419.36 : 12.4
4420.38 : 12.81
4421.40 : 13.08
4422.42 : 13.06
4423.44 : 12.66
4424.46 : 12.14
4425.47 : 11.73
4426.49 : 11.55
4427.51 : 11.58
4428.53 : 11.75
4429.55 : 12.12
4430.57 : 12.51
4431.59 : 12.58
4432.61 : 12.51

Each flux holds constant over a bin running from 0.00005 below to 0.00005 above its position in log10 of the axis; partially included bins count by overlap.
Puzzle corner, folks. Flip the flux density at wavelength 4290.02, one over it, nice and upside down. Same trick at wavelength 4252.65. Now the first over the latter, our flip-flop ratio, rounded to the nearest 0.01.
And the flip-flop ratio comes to 1.11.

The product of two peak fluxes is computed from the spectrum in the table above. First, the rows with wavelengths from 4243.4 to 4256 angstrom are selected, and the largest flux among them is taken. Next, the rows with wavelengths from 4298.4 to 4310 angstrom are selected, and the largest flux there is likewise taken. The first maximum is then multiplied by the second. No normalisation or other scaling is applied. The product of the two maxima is 104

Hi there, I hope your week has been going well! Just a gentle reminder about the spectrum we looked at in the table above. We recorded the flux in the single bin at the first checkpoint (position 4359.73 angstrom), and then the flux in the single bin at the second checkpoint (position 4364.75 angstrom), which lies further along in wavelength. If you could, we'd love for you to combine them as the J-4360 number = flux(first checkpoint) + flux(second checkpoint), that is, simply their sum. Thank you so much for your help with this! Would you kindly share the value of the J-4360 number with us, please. 22.8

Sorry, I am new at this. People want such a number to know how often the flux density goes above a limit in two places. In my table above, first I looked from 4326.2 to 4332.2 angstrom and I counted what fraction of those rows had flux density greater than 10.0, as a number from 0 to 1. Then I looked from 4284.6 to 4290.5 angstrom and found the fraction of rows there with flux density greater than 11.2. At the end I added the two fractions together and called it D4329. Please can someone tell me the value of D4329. 1.0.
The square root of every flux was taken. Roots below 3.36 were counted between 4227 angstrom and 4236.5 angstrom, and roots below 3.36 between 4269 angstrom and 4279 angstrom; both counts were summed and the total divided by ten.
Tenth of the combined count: 2.0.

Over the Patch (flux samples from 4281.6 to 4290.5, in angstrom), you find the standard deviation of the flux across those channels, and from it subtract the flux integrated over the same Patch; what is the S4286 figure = -88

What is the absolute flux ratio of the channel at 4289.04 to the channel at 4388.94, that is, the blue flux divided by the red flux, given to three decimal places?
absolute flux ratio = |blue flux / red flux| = 0.880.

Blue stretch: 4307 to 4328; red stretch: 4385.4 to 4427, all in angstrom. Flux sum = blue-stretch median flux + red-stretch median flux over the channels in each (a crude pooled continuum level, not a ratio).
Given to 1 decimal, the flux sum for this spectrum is 21.7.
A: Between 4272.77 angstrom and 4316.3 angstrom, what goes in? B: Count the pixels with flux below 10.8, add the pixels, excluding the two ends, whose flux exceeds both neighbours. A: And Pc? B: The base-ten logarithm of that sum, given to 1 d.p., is 1.7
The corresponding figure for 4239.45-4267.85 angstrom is 1.4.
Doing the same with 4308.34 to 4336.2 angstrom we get 1.2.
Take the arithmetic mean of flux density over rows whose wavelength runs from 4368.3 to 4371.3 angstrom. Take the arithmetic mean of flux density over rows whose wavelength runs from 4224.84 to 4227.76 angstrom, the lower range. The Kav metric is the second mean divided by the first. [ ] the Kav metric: 0.86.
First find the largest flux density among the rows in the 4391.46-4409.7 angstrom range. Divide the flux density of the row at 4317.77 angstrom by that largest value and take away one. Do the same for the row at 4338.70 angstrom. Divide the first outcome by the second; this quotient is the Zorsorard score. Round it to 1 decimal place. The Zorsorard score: 1.4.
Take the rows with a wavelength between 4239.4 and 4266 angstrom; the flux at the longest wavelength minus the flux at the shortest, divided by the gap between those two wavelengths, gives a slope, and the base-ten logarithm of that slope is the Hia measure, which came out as -1.07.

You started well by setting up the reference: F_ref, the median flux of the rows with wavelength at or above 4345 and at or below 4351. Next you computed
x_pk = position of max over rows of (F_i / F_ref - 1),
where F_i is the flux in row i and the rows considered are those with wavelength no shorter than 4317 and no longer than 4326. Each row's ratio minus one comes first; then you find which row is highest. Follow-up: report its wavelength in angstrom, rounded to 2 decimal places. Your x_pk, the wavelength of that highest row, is 4320.76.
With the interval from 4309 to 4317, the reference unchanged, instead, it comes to 4316.78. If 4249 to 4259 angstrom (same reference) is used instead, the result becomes 4254.61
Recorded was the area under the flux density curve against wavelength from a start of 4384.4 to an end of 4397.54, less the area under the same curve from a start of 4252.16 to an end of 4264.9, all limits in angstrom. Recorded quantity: 14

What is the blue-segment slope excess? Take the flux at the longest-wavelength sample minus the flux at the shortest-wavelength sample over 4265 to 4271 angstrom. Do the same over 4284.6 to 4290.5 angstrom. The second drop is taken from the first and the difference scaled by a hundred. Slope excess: 137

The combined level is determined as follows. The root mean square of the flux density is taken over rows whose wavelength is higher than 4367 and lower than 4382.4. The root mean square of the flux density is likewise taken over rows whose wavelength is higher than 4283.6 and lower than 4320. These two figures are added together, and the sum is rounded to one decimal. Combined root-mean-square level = 20.7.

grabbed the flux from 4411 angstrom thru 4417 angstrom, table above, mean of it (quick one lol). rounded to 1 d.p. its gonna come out 12.5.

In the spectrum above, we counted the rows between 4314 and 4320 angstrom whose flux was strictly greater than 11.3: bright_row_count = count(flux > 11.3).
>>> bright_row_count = 1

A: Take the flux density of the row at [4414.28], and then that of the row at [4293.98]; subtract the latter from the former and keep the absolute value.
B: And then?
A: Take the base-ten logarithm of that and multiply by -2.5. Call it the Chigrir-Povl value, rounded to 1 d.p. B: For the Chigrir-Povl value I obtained -1.1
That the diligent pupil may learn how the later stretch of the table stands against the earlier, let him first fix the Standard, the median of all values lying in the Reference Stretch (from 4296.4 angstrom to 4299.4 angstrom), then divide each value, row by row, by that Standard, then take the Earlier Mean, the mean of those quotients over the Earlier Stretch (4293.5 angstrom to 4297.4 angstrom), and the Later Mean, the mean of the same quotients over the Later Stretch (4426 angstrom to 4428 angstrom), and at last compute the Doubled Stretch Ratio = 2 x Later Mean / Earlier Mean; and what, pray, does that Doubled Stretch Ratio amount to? 2.19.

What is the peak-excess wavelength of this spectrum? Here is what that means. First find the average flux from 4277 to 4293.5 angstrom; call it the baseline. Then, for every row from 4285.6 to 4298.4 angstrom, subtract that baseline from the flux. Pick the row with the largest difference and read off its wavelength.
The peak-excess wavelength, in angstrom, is 4286.08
